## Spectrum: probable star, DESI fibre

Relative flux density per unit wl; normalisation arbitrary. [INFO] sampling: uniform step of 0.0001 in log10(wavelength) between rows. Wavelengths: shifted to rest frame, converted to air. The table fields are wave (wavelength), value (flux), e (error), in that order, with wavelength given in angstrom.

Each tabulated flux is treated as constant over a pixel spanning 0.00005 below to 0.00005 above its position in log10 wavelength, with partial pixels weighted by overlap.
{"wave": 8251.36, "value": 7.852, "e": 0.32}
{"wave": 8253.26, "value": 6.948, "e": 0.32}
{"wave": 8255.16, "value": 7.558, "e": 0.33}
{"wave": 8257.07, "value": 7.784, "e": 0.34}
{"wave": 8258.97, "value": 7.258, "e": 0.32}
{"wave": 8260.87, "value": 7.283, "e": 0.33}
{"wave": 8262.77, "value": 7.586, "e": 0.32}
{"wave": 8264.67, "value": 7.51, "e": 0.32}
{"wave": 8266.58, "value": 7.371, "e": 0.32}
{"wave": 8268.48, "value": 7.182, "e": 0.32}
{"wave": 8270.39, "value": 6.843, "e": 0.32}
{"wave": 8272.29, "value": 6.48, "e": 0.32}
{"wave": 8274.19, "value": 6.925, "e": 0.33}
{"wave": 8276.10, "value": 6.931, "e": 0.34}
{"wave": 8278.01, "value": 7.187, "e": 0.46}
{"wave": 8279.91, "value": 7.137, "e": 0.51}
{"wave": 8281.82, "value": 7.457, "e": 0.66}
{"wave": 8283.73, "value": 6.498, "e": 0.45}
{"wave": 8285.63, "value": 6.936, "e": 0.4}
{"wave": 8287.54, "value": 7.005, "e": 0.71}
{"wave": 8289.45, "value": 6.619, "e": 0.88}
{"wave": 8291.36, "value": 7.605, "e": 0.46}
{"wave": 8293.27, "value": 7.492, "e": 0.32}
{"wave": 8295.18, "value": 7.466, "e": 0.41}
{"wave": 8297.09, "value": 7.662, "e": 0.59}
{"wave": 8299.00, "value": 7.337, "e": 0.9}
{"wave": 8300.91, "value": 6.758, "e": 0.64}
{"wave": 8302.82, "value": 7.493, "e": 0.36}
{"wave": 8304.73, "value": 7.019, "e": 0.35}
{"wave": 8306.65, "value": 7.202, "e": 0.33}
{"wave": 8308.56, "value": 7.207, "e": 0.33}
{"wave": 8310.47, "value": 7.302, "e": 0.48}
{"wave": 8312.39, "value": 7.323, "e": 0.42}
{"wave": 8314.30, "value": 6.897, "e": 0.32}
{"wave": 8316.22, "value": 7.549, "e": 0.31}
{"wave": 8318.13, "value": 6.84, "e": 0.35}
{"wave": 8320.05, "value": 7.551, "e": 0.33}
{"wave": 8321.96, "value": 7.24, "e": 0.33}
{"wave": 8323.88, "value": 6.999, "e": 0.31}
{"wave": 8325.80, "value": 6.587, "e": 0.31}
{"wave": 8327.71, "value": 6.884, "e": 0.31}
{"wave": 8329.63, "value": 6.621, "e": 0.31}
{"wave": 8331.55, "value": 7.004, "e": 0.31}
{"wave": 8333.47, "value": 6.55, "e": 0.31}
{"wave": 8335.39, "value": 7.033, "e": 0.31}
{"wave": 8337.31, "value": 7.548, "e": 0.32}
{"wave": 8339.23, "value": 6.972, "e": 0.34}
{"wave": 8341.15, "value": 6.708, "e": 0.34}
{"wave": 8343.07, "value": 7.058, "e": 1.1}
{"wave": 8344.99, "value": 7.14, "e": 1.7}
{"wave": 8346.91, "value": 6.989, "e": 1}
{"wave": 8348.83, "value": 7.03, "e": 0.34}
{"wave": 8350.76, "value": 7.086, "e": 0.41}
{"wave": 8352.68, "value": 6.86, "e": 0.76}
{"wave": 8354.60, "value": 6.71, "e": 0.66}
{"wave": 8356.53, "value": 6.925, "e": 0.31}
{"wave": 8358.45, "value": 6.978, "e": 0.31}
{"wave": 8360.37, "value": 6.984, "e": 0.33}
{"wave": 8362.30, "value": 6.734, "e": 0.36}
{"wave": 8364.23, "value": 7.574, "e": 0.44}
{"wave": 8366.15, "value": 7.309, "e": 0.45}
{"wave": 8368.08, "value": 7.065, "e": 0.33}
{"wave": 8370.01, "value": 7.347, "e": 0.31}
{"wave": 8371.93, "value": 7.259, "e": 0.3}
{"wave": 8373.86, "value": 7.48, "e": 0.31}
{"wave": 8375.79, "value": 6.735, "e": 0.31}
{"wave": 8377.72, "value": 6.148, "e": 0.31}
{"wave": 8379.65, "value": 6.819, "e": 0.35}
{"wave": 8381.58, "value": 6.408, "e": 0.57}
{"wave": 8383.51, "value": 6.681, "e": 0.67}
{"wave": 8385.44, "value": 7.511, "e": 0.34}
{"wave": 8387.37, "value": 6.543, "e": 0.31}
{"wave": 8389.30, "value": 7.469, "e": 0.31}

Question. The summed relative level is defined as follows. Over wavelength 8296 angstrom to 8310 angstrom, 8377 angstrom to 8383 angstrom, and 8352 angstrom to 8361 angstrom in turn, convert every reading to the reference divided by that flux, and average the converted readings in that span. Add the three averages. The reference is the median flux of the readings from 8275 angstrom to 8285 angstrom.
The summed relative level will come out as 3.13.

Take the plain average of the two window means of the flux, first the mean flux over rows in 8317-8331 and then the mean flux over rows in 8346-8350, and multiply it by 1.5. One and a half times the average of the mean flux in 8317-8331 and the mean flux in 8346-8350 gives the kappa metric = 10.48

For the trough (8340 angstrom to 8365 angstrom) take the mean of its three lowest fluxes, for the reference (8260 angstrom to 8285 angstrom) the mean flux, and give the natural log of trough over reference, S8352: -0.056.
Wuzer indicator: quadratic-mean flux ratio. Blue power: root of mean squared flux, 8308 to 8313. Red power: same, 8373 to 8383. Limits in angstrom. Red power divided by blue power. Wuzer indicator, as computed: 0.93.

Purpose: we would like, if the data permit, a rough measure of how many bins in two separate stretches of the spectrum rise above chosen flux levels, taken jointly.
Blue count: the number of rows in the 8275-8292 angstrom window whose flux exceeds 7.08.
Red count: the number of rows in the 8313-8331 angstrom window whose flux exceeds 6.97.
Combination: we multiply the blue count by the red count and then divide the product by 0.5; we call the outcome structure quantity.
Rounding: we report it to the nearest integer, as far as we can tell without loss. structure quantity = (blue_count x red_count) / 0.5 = 32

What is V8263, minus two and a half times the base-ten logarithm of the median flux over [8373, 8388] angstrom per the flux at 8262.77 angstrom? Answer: 0.13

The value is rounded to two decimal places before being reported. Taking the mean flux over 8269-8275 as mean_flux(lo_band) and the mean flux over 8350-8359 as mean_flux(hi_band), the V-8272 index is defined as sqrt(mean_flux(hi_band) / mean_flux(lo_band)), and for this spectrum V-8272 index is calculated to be 1.01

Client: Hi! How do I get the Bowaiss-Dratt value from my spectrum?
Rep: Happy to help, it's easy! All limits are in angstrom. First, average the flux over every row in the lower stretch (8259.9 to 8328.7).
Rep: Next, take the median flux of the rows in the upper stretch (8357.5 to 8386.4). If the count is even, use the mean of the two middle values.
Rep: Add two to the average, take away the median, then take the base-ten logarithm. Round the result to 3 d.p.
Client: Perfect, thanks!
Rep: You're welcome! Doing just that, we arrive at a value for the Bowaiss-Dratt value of 0.335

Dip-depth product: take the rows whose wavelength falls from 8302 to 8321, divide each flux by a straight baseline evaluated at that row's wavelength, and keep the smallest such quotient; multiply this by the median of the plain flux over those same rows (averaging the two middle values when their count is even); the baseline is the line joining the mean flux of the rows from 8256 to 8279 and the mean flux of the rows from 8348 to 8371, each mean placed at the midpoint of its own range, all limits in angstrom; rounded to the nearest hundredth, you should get 6.97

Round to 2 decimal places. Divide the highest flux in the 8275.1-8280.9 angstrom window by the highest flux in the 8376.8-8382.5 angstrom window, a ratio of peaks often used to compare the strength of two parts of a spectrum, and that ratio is 1.05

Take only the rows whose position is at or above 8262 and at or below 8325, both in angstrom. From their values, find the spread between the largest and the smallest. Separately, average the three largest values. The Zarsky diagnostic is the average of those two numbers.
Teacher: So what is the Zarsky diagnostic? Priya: 4.40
